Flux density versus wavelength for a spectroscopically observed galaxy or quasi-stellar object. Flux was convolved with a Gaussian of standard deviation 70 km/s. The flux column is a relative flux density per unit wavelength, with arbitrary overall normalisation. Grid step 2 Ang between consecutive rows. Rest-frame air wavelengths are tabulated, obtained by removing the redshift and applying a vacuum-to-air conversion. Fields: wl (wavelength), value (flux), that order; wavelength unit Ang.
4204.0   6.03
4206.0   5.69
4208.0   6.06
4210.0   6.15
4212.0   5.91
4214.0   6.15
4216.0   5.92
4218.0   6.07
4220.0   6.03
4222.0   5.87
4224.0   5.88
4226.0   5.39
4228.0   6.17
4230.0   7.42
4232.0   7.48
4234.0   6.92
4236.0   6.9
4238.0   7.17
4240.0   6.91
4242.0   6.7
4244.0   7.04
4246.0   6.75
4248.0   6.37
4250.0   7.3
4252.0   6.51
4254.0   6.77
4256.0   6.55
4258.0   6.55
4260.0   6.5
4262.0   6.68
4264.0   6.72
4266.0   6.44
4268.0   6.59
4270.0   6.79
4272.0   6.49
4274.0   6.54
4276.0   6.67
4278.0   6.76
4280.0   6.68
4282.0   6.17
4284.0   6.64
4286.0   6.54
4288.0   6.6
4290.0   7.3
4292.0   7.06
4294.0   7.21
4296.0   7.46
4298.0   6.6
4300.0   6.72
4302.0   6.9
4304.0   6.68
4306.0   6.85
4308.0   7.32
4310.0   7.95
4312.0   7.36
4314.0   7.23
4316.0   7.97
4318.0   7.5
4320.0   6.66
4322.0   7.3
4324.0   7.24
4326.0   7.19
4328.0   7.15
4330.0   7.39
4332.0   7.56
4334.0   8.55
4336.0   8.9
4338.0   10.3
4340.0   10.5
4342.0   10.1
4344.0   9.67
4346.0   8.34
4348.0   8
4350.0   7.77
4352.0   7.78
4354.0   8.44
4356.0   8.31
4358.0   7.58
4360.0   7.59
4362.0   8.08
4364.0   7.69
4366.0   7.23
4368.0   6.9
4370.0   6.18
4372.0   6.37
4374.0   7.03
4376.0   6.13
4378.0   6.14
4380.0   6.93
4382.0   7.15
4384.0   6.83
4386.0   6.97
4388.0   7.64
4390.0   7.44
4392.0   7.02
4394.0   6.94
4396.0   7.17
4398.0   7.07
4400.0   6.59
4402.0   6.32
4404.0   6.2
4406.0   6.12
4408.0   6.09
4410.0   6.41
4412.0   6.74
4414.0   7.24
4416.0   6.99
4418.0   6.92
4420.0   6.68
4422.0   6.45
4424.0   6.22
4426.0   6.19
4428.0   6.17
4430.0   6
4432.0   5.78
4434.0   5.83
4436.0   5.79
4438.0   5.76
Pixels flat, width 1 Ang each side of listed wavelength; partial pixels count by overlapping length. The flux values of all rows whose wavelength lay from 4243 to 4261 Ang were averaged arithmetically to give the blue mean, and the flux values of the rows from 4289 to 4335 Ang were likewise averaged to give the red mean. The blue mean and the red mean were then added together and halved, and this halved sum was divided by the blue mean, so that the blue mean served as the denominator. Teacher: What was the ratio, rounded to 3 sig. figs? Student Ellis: 1.04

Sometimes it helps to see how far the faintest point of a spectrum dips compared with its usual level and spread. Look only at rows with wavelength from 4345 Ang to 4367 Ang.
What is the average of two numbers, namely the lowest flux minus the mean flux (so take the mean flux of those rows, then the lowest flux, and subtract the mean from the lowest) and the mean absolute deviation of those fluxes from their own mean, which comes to -0.18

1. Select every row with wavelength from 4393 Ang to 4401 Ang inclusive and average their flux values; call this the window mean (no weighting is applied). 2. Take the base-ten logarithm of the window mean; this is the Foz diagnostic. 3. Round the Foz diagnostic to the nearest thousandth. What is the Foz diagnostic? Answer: 0.842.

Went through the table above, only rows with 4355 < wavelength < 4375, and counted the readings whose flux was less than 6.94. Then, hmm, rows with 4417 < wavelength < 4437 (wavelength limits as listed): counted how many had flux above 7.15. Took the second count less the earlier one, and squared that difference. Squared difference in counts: 9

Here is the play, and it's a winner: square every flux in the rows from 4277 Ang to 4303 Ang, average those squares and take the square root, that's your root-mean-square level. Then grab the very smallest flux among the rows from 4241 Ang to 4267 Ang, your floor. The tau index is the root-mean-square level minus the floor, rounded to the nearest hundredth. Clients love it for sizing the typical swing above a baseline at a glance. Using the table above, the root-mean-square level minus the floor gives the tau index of 0.46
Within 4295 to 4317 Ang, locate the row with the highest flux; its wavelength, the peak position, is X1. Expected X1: 4316.0 Ang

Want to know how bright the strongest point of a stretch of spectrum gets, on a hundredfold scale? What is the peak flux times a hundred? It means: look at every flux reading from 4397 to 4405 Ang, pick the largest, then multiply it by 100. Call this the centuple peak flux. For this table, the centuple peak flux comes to 707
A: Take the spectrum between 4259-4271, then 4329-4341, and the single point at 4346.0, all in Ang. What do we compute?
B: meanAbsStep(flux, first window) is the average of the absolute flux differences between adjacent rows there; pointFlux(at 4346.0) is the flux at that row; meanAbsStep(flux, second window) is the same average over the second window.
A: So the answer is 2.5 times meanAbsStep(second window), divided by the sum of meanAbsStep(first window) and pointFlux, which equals 0.183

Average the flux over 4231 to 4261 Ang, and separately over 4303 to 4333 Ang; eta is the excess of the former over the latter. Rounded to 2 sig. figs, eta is -0.46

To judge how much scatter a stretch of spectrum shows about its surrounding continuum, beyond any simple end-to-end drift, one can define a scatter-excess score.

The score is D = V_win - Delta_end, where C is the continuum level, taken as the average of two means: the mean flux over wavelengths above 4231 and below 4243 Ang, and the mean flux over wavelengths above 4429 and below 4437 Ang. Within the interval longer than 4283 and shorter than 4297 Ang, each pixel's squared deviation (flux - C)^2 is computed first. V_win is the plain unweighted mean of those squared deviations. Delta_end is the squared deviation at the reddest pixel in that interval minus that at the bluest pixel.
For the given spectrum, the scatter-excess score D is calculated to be -0.6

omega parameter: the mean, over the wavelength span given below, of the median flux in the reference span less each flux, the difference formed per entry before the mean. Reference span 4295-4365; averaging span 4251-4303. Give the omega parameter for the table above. 0.9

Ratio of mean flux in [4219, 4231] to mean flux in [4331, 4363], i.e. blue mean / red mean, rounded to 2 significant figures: 0.71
